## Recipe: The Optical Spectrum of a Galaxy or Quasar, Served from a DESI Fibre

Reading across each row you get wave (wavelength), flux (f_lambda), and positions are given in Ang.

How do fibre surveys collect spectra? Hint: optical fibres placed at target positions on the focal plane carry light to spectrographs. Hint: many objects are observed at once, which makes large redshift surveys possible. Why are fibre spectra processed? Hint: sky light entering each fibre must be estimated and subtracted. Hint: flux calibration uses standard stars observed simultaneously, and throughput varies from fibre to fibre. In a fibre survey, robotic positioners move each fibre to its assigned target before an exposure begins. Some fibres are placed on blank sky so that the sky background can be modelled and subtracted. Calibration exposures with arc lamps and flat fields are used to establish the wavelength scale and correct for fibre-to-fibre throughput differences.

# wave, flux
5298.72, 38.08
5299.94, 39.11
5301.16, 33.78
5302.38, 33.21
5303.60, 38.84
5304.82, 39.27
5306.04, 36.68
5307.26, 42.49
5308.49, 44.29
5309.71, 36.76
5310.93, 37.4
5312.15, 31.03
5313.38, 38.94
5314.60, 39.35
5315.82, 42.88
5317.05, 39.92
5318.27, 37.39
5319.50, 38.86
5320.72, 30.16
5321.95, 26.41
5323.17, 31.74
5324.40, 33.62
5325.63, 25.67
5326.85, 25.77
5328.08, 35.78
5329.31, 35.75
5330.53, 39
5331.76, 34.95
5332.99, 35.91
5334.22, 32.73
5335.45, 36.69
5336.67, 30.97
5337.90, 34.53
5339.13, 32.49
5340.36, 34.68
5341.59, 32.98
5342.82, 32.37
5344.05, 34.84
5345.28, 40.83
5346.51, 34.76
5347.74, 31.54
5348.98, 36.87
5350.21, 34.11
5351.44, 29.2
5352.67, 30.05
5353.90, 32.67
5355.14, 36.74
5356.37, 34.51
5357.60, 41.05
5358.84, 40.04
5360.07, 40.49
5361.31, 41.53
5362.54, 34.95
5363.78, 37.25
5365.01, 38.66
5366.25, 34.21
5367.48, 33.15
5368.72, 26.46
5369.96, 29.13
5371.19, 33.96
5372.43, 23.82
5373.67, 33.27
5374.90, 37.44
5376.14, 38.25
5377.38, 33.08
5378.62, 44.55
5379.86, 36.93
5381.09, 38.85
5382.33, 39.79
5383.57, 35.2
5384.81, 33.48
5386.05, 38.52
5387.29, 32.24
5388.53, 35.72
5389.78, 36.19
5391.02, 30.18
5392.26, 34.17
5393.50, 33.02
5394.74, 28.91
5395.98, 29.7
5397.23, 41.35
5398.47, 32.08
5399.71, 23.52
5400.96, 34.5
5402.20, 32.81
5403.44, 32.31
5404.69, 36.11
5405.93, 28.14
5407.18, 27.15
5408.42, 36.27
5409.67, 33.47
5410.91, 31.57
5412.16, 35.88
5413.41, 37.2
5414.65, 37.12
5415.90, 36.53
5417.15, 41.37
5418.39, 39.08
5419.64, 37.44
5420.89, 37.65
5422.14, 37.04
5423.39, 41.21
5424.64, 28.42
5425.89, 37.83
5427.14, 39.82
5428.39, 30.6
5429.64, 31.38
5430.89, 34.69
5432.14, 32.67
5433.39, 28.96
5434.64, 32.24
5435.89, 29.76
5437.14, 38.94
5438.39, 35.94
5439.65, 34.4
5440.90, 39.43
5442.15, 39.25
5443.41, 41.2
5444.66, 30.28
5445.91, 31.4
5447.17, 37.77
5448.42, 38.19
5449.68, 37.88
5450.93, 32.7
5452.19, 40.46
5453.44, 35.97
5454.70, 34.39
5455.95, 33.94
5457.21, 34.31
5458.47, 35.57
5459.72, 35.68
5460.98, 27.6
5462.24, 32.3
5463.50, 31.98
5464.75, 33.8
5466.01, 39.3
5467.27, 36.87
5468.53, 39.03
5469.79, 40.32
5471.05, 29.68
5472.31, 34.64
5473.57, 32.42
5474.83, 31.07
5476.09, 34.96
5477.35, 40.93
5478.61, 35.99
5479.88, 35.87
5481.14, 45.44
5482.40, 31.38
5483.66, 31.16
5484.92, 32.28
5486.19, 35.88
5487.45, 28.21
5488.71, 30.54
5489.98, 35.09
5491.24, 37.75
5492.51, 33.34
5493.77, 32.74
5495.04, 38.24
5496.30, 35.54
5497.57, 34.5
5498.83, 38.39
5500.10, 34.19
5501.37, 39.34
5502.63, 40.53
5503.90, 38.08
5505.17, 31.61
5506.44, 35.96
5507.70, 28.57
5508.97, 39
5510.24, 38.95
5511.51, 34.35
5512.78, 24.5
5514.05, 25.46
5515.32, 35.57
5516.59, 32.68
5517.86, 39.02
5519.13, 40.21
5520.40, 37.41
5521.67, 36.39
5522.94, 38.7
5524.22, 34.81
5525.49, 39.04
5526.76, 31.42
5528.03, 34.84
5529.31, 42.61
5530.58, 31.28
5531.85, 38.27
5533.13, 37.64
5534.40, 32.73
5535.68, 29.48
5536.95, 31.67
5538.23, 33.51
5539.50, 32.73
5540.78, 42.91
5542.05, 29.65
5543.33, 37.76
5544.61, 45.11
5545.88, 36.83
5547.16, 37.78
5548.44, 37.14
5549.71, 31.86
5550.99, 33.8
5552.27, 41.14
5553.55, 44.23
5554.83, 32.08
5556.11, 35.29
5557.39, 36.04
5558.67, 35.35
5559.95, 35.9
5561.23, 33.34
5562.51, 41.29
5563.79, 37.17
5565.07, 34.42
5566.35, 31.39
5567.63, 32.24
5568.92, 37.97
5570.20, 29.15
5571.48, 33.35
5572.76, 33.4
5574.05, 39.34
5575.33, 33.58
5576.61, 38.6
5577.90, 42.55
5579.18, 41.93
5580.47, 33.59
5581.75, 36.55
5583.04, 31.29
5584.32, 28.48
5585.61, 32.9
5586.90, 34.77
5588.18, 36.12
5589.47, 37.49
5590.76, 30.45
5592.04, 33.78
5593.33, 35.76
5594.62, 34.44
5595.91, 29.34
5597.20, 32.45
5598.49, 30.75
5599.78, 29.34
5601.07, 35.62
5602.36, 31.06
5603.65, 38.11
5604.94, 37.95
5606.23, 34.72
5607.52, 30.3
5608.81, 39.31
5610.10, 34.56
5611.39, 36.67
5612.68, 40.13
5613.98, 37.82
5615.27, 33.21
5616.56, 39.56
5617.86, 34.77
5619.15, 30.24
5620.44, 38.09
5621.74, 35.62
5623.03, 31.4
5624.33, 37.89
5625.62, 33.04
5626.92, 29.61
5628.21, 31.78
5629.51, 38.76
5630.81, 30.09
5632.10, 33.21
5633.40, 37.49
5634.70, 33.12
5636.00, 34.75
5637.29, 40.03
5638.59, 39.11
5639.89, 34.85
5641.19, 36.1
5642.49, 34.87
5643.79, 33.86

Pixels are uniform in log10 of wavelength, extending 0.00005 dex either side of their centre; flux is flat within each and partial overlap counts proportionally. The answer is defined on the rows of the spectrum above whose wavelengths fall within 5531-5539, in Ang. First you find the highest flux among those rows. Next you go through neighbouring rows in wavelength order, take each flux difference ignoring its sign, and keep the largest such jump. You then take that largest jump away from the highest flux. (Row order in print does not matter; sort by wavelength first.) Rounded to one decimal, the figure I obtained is 33.4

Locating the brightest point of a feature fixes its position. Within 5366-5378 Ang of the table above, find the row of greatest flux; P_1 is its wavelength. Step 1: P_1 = 5376.14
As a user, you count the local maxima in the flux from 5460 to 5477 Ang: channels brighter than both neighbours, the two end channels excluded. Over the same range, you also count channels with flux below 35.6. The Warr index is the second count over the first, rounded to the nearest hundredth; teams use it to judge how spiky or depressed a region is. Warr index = 2.25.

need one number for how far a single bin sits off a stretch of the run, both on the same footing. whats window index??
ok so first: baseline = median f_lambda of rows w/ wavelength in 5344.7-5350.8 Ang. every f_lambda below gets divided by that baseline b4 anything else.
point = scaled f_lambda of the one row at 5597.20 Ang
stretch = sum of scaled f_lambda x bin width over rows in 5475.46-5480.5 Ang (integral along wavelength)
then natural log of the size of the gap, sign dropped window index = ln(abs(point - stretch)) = 1.49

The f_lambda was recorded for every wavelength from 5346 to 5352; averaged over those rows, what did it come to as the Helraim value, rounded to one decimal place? 33.3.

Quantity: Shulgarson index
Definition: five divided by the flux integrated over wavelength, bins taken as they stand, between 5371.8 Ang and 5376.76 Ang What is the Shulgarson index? 0.0304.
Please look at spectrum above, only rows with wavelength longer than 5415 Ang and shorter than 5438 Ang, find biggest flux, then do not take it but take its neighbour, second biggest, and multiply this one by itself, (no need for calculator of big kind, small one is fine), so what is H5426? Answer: 1698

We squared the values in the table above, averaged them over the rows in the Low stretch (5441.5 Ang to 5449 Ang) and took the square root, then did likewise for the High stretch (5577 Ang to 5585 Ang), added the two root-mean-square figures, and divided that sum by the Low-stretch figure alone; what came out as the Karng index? 1.99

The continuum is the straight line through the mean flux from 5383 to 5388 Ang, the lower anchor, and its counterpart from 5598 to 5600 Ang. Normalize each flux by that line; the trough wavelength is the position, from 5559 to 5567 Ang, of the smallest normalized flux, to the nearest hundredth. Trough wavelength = 5566.35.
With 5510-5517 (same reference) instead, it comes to 5512.78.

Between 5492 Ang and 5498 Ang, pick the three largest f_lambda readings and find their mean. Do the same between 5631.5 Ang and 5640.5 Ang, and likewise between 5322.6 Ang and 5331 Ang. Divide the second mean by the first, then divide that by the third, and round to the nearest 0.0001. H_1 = 0.0292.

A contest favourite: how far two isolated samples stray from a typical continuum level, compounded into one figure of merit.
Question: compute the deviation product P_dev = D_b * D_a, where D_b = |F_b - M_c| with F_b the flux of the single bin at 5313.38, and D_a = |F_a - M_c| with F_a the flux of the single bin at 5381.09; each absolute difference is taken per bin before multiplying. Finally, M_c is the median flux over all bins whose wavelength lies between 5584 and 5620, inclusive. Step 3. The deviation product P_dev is 18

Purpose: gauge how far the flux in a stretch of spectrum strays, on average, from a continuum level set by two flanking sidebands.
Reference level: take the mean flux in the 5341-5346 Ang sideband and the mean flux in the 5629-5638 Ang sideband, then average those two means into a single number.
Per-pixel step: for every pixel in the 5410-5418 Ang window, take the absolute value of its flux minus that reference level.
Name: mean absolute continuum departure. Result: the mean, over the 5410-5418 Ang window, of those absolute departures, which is 2.6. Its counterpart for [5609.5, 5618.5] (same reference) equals 2.3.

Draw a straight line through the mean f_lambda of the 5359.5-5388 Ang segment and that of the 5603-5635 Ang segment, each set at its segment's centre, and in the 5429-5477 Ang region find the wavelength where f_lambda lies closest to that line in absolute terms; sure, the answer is 5458.47 Ang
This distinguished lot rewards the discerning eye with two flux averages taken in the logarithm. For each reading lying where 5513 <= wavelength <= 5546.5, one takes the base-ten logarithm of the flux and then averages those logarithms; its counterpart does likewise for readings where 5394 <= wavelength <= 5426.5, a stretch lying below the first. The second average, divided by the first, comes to 0.99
